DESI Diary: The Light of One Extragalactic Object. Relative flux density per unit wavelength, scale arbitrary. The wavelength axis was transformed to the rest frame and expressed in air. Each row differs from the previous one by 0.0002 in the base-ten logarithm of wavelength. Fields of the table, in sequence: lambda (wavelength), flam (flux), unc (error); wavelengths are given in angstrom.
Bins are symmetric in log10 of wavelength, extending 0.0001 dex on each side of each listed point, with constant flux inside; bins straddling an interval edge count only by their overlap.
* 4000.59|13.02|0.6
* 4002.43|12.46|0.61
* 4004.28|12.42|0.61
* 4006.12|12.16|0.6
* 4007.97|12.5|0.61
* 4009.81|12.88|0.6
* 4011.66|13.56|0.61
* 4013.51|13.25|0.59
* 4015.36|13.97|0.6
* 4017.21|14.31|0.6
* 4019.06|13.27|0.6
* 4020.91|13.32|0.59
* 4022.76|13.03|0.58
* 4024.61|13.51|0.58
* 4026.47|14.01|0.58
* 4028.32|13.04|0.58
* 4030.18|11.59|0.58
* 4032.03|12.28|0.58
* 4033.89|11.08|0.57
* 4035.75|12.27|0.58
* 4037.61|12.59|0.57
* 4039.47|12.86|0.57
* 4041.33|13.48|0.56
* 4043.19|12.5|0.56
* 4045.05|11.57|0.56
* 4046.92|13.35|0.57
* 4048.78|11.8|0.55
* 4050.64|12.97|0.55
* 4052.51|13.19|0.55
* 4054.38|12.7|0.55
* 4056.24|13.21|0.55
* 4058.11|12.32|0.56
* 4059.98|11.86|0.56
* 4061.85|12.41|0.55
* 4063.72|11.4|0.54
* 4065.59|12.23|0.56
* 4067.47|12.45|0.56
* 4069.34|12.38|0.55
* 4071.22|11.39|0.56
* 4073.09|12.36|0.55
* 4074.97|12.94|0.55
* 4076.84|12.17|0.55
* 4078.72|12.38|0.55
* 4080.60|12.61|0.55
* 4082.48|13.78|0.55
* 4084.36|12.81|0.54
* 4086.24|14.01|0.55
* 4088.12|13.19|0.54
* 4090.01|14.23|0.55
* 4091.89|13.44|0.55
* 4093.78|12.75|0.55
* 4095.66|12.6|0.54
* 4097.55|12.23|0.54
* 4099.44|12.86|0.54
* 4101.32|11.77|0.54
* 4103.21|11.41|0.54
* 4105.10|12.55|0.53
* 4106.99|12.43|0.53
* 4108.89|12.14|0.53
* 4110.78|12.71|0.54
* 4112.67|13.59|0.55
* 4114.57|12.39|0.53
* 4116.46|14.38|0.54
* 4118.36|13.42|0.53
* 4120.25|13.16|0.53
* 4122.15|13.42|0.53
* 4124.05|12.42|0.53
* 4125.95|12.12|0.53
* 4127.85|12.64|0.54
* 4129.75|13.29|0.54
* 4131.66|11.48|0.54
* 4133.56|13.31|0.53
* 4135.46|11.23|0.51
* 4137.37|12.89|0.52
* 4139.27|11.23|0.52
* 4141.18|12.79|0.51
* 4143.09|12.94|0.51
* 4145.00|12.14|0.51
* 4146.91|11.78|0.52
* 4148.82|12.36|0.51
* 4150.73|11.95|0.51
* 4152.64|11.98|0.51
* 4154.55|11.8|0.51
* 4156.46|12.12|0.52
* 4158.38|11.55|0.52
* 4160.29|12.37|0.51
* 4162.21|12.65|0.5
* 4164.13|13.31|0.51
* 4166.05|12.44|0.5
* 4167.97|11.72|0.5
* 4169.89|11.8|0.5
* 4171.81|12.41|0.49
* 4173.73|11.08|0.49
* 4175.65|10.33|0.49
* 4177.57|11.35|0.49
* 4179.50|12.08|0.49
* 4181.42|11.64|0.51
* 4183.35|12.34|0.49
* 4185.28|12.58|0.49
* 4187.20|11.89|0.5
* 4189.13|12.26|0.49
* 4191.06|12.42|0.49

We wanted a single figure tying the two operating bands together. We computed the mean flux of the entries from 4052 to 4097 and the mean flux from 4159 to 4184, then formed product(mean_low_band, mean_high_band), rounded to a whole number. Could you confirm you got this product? 152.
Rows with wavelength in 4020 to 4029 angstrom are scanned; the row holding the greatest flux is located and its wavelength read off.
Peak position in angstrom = 4026.47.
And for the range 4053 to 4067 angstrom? 4056.24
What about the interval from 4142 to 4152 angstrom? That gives 4143.09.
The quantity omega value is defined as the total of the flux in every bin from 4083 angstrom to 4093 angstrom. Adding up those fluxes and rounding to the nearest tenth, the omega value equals 67.7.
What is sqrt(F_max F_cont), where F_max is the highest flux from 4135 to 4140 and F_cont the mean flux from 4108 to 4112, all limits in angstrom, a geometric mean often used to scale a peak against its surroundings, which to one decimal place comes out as 12.7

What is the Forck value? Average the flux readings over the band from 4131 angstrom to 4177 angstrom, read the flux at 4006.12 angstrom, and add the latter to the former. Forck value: 24.2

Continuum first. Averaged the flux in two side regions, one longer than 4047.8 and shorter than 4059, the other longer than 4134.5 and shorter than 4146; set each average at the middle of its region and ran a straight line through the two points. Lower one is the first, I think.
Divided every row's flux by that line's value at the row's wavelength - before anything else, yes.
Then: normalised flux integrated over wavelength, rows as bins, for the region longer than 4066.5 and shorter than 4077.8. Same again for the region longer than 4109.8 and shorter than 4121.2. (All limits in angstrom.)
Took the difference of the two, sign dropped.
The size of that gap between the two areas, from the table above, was 1.3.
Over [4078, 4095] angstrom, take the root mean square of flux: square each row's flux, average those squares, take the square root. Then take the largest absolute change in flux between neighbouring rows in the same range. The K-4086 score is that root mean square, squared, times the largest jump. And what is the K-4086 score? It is 211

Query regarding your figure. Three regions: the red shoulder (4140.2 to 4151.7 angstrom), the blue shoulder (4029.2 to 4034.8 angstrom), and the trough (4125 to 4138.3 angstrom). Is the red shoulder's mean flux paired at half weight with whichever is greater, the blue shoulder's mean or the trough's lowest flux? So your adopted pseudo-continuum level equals 11.99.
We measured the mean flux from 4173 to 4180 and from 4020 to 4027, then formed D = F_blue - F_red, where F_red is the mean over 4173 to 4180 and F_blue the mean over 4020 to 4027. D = 2.3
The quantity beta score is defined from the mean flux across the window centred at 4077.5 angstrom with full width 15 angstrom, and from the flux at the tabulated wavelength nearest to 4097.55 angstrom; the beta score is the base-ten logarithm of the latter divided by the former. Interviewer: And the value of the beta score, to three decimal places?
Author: -0.011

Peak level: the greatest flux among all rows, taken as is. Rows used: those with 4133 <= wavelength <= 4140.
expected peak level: 13.31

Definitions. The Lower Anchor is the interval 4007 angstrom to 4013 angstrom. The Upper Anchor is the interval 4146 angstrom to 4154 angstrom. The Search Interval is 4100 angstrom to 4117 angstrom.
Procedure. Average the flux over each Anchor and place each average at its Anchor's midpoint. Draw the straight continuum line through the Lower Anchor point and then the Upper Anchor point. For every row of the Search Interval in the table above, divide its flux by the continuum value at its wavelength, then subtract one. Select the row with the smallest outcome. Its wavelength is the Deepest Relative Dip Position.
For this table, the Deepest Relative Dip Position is 4103.21 angstrom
